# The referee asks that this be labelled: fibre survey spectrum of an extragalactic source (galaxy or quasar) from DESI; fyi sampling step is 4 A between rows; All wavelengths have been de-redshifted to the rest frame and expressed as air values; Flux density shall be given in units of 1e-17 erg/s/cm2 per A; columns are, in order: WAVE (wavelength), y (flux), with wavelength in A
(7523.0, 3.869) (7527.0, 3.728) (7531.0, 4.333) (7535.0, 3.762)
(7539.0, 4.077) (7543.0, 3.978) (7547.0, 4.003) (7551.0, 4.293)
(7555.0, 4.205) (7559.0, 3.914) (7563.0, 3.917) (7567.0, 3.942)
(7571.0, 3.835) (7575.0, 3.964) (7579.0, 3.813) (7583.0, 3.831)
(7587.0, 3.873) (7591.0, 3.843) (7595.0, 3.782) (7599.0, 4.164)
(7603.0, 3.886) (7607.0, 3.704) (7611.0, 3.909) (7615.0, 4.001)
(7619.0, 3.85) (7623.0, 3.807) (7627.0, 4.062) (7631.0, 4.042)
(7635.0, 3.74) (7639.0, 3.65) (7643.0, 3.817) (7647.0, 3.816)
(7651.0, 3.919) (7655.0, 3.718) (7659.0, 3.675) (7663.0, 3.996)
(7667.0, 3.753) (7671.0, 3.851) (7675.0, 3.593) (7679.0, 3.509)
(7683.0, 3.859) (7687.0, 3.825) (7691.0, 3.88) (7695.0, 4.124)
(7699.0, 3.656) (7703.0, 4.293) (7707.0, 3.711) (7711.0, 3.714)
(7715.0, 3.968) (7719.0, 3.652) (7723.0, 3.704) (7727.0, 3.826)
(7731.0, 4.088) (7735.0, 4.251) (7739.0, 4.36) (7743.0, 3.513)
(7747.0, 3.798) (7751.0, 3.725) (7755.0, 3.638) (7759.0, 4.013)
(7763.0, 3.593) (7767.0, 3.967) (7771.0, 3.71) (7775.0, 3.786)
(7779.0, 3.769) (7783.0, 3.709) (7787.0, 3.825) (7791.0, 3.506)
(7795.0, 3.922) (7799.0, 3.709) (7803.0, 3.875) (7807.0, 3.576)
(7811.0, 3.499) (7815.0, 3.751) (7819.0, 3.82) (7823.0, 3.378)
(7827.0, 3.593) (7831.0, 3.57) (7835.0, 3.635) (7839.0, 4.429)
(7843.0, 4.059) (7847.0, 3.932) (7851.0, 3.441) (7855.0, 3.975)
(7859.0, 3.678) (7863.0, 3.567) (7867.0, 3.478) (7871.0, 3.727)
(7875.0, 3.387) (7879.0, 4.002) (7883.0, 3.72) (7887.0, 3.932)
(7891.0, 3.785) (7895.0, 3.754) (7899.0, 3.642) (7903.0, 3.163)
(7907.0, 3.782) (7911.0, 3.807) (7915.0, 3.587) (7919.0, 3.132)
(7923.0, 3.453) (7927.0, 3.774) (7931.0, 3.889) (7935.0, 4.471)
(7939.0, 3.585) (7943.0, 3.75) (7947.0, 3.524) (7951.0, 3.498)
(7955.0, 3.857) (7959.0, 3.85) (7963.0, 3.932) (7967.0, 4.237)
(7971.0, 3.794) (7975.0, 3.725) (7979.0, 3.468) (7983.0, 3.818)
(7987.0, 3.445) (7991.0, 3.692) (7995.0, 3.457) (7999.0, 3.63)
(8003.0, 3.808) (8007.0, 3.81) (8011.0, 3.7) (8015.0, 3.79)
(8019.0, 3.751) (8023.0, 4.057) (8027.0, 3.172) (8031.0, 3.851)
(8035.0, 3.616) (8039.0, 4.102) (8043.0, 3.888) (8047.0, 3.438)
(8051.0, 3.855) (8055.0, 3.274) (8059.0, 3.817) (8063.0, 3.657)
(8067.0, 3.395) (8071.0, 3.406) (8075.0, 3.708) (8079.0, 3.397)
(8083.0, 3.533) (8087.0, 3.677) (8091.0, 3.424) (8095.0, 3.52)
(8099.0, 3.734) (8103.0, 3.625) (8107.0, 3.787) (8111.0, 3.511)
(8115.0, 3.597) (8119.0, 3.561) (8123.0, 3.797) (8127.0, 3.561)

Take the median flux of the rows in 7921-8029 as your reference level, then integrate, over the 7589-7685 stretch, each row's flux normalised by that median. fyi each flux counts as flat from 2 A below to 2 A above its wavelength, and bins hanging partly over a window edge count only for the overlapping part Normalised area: 98.0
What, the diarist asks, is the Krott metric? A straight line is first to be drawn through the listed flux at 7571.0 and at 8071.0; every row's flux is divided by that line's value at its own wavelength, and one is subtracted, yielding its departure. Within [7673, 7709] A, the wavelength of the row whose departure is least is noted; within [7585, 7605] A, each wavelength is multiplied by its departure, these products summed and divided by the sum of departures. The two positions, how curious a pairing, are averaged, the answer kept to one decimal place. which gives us 7638.6 A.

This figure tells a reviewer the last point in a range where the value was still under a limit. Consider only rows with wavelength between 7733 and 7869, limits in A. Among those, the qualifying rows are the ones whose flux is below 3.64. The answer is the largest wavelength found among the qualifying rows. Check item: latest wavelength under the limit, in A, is 7867.0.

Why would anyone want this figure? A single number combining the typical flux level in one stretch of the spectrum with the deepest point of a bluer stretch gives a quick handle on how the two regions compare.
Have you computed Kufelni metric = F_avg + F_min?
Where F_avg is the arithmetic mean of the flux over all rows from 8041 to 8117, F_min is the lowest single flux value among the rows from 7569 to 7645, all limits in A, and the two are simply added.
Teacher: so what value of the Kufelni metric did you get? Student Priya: 7.24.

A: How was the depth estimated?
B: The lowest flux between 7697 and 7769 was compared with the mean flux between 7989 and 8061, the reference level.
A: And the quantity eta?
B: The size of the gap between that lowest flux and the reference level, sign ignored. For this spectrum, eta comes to 0.19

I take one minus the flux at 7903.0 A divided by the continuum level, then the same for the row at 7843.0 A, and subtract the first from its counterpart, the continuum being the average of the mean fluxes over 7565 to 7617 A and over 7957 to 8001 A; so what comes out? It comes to -0.24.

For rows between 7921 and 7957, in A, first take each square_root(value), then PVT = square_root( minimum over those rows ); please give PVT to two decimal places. 1.36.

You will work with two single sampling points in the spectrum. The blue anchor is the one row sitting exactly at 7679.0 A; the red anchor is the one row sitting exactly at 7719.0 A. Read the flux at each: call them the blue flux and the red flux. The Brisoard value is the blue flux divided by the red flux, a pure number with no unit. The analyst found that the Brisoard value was 0.96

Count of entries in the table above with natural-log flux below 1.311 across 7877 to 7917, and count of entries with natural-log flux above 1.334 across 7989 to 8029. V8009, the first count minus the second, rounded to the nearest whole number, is 0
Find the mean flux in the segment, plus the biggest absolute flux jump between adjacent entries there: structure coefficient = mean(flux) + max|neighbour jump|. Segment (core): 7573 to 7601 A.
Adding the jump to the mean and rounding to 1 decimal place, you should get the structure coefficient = 4.3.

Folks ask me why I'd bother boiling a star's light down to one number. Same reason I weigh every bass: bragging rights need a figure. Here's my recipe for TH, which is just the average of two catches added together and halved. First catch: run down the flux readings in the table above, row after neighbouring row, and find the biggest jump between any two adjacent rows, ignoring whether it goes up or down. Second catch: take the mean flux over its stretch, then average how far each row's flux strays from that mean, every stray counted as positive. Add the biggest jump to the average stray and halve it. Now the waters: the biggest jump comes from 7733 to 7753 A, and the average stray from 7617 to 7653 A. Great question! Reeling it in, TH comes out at 0.47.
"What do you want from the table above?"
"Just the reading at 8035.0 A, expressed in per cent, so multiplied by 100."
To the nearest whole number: 362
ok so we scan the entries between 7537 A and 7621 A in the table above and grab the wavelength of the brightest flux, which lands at 7551.0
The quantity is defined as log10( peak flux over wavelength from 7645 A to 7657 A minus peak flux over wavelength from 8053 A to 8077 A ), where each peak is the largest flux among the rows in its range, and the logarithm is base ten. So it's -1.0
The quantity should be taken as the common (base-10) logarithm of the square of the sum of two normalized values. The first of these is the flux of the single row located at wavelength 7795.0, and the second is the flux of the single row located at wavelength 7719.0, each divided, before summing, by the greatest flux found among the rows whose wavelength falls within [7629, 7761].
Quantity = 0.480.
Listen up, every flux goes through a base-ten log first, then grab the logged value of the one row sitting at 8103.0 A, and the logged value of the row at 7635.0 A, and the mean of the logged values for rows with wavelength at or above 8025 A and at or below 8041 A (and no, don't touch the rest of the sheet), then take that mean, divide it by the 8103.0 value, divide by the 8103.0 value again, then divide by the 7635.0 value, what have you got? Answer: 3.2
